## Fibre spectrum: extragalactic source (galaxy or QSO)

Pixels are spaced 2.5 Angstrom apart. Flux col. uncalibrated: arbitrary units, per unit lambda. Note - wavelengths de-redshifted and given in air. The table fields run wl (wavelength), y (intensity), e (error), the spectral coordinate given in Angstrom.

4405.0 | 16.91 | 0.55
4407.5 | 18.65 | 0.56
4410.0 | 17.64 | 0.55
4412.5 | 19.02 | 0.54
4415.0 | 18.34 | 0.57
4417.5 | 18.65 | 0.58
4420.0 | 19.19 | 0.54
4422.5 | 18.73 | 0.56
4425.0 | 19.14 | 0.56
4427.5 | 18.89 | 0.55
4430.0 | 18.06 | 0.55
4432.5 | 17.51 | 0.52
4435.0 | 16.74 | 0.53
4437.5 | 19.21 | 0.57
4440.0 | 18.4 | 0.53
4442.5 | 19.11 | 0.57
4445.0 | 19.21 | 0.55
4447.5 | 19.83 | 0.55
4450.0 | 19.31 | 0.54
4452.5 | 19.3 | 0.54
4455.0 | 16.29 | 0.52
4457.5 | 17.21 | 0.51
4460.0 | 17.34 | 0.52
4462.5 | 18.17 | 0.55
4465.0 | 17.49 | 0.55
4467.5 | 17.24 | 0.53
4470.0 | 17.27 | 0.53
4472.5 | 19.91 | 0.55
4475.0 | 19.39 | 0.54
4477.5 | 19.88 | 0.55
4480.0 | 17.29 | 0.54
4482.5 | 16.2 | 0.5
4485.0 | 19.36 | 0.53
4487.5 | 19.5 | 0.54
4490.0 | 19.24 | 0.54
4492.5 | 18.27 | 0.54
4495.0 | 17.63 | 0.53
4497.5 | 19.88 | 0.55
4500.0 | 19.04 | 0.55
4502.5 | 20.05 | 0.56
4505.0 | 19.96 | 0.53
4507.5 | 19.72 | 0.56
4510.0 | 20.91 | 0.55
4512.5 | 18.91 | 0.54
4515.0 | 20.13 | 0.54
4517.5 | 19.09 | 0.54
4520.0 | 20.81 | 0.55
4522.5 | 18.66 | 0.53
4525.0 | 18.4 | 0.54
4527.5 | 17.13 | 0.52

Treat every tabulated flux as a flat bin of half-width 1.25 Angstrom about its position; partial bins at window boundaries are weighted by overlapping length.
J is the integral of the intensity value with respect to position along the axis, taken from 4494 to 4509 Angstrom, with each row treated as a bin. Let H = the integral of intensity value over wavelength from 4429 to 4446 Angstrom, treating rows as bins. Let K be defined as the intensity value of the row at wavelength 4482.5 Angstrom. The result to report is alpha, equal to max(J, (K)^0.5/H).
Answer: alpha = 292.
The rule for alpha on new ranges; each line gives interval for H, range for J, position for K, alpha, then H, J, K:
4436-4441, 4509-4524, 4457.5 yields 296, 94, 296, 17.21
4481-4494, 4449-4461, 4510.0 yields 214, 240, 214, 20.91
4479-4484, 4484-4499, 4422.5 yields 285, 84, 285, 18.73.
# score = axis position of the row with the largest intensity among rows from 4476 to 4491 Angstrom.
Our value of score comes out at 4477.5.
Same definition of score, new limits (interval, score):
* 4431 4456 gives 4447.5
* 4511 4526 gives 4520.0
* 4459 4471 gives 4462.5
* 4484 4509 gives 4502.5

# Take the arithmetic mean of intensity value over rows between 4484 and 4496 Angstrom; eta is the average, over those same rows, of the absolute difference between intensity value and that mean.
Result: 0.7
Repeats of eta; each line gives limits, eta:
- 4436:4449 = 0.3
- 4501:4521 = 0.5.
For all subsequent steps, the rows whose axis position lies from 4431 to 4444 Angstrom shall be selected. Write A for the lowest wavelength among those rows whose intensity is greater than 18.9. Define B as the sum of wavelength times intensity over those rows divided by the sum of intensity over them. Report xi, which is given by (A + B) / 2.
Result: 4437.6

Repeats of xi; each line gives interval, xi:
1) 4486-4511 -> 4493.2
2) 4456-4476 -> 4469.5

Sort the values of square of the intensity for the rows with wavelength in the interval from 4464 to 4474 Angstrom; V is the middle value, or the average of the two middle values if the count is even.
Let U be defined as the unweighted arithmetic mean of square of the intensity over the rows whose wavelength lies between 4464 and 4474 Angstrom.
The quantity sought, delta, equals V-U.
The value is -22.4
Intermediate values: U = 324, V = 302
